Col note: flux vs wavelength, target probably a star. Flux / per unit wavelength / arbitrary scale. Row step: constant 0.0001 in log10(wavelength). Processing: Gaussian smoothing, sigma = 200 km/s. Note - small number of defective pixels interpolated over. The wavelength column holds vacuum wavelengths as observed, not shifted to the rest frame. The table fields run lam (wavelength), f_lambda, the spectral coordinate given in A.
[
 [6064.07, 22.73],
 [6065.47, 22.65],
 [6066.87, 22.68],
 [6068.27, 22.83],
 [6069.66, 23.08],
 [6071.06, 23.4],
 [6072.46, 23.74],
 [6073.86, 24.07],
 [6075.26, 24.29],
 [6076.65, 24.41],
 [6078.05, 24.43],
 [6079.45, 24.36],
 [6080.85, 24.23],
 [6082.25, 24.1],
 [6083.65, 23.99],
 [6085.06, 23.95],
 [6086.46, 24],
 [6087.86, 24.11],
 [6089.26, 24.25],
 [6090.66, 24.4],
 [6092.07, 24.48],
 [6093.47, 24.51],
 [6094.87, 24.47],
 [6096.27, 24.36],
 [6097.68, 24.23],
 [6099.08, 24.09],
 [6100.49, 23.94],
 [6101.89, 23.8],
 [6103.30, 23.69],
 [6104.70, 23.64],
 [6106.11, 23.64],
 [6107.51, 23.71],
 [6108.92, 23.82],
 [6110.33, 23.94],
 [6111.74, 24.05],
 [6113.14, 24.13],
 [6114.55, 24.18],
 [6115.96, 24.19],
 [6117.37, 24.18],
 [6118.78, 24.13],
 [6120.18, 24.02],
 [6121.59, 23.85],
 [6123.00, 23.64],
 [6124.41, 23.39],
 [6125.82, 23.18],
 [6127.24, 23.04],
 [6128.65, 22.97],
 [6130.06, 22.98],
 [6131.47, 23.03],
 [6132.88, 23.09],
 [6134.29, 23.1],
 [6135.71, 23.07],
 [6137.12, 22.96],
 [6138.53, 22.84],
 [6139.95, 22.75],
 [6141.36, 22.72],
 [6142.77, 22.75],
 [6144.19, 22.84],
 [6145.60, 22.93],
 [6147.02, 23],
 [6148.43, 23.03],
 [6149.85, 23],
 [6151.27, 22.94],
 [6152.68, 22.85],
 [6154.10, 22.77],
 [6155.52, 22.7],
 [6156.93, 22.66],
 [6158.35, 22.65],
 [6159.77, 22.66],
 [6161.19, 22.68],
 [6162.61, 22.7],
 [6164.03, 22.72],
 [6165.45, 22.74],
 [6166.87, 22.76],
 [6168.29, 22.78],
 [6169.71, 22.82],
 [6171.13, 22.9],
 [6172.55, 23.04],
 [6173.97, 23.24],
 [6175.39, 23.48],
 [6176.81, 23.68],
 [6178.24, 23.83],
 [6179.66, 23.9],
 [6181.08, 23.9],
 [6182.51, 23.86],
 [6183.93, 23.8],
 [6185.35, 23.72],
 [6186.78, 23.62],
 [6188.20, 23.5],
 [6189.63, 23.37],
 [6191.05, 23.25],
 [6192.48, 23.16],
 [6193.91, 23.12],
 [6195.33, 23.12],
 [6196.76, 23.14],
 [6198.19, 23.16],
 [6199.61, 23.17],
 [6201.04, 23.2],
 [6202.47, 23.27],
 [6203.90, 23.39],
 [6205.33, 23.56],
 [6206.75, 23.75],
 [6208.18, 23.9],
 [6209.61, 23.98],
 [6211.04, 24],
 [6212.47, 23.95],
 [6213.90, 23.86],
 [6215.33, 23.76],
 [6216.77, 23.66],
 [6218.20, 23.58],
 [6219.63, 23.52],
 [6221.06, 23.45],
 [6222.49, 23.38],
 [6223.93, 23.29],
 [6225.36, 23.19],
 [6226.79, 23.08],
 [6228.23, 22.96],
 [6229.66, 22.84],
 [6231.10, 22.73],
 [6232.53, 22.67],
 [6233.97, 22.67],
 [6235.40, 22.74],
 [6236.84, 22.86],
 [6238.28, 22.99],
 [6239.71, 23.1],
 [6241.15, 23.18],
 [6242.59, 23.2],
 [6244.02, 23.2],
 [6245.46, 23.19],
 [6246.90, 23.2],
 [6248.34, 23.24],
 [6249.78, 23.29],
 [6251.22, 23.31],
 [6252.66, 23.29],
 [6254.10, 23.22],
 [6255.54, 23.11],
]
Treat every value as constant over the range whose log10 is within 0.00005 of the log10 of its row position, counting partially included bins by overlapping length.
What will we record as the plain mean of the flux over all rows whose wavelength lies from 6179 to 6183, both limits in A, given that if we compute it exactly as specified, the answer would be 23.9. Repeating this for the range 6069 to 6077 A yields 23.8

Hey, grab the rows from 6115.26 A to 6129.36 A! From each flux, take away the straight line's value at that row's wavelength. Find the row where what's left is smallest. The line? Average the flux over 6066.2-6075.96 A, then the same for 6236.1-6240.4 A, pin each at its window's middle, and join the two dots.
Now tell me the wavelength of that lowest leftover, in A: 6128.65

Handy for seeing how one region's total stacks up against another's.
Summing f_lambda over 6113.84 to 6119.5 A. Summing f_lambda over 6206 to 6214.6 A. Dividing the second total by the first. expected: 1.5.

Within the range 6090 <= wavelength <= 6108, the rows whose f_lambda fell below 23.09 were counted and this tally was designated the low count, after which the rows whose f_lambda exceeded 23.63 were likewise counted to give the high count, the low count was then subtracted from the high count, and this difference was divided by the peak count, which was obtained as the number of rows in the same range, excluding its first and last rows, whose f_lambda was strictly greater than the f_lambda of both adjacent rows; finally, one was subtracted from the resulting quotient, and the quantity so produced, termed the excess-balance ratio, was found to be 12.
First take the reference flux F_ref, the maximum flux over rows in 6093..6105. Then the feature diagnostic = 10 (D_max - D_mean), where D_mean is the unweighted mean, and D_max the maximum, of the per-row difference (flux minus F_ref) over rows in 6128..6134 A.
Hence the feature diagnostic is 0.7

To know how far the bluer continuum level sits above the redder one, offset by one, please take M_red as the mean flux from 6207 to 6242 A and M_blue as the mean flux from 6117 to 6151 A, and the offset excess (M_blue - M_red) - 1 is -1.1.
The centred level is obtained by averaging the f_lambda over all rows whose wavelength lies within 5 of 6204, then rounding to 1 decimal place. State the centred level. 23.5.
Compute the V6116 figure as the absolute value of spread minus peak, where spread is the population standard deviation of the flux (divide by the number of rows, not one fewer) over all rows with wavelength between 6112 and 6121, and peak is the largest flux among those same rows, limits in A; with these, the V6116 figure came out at 24.1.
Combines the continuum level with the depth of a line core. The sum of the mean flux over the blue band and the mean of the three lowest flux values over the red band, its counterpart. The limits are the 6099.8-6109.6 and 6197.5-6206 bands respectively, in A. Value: 46.9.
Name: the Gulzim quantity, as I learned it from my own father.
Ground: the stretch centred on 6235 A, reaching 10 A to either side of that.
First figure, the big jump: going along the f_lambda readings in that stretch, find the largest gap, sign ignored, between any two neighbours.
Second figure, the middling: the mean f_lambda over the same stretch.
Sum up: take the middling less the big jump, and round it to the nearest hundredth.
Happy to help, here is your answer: 22.83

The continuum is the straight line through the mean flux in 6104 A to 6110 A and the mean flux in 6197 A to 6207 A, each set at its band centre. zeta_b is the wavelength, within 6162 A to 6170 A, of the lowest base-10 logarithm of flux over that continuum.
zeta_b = 6162.61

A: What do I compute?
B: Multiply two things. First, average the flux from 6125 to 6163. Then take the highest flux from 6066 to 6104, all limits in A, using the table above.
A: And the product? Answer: 561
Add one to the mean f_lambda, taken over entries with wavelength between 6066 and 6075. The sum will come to 24.3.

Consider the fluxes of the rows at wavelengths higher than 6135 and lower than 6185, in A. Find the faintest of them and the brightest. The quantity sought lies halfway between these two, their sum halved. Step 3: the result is 23.3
